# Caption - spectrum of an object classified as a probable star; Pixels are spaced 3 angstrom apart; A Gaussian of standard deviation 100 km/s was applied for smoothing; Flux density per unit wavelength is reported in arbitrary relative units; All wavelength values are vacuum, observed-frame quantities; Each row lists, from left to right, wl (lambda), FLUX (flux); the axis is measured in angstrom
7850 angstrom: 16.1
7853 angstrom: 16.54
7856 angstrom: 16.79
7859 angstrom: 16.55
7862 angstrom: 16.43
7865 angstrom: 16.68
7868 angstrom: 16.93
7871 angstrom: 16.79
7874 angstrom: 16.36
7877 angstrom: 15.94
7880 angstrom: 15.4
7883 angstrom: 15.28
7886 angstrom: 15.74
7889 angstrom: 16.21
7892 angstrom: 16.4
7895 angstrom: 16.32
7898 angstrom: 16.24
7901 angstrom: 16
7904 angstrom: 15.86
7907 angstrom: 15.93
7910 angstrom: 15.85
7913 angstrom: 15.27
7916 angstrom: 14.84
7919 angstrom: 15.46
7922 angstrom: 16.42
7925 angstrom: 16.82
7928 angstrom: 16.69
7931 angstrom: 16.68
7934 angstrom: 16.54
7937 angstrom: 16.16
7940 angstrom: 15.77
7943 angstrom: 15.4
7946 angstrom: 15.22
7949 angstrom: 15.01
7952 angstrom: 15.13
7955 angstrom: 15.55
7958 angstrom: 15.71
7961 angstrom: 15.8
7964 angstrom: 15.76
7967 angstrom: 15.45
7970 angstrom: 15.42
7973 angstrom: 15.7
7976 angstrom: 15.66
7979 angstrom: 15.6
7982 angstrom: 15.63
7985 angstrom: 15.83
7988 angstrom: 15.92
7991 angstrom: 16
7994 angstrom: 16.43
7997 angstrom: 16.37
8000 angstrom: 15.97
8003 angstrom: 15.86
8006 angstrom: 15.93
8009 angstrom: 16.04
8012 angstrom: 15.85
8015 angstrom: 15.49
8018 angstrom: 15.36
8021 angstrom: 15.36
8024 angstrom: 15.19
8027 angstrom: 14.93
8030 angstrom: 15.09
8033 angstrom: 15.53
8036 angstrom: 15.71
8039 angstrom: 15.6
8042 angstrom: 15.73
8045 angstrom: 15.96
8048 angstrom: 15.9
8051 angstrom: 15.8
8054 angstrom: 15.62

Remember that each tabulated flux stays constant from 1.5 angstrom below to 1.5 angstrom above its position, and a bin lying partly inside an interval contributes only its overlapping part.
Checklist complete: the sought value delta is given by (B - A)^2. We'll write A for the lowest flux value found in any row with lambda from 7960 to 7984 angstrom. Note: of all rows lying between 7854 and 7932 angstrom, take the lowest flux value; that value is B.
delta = 0.34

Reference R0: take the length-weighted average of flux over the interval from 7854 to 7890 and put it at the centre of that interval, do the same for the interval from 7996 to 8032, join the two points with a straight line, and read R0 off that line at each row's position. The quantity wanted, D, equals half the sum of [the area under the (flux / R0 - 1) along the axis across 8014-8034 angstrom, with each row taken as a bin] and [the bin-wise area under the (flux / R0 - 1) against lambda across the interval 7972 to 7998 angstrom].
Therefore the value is -0.1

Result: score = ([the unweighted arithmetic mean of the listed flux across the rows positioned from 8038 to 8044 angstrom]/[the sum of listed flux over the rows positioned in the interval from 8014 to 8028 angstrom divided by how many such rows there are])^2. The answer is 1.05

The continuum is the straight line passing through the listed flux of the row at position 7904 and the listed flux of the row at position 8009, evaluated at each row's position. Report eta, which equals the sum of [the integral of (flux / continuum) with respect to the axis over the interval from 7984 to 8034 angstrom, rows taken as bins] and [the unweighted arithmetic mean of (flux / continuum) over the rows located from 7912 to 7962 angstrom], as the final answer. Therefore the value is 50.0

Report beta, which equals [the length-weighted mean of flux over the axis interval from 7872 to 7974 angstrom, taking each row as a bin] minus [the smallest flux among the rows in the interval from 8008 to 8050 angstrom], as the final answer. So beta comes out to 0.9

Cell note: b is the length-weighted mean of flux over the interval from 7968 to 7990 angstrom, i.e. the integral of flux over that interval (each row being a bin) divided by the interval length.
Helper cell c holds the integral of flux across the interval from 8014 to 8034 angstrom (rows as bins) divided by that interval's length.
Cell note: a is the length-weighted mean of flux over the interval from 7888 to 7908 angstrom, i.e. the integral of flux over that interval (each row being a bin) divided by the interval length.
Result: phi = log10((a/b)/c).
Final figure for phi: -1.17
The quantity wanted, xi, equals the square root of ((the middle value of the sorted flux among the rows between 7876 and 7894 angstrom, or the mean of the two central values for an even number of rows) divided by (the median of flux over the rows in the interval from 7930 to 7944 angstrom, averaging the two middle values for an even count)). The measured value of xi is 0.99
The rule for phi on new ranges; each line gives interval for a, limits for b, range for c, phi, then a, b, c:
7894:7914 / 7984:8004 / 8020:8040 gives -1.19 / 15.93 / 16.1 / 15.3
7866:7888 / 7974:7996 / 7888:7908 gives -1.20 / 16.08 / 15.9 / 16.1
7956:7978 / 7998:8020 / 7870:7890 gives -1.21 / 15.64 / 15.8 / 15.9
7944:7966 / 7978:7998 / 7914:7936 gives -1.22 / 15.45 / 16.0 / 16.2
